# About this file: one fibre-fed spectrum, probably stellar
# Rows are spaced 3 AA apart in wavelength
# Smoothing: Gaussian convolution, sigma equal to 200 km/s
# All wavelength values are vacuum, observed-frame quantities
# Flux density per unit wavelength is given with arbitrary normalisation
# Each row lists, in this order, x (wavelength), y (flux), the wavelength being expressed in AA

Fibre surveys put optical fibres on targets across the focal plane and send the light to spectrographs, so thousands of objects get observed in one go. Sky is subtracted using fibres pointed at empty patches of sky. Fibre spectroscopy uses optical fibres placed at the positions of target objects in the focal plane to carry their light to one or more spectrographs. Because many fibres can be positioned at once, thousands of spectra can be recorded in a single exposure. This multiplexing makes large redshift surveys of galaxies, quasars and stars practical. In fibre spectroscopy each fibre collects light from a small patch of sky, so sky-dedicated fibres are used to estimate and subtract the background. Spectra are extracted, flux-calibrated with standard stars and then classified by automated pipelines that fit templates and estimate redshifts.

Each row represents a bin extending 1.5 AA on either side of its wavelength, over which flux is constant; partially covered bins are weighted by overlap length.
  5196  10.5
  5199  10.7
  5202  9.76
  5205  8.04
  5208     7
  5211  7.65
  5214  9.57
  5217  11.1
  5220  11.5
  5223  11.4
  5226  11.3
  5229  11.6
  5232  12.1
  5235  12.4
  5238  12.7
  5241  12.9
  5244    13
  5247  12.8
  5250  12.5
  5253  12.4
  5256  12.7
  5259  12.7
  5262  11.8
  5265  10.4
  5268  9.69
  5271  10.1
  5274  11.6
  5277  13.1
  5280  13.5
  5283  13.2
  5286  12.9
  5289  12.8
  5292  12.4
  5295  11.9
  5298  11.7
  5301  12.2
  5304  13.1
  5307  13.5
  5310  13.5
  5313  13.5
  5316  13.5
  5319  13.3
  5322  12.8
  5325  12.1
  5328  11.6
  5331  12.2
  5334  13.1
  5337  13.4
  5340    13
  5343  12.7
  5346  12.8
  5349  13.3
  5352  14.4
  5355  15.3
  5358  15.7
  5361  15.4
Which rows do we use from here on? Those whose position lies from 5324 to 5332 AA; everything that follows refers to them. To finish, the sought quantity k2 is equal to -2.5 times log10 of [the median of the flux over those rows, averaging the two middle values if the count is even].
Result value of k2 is -2.71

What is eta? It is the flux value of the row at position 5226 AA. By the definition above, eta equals 11.3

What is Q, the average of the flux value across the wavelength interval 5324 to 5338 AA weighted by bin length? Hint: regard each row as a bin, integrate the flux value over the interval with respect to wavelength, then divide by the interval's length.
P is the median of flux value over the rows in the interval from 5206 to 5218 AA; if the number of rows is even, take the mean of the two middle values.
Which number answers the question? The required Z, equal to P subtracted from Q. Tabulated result 3.9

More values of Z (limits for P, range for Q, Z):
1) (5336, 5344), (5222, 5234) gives -1.4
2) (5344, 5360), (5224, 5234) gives -2.7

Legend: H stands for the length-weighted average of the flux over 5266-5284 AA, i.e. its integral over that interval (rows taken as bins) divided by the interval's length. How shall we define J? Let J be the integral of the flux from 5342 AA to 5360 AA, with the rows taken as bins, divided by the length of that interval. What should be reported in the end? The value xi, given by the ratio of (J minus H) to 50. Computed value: 0.046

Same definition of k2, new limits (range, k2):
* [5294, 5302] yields -2.69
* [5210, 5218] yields -2.45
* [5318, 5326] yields -2.77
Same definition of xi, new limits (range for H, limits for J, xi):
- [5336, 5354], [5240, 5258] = -0.012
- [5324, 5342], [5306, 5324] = 0.015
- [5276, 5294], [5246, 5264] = -0.011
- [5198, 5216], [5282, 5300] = 0.073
